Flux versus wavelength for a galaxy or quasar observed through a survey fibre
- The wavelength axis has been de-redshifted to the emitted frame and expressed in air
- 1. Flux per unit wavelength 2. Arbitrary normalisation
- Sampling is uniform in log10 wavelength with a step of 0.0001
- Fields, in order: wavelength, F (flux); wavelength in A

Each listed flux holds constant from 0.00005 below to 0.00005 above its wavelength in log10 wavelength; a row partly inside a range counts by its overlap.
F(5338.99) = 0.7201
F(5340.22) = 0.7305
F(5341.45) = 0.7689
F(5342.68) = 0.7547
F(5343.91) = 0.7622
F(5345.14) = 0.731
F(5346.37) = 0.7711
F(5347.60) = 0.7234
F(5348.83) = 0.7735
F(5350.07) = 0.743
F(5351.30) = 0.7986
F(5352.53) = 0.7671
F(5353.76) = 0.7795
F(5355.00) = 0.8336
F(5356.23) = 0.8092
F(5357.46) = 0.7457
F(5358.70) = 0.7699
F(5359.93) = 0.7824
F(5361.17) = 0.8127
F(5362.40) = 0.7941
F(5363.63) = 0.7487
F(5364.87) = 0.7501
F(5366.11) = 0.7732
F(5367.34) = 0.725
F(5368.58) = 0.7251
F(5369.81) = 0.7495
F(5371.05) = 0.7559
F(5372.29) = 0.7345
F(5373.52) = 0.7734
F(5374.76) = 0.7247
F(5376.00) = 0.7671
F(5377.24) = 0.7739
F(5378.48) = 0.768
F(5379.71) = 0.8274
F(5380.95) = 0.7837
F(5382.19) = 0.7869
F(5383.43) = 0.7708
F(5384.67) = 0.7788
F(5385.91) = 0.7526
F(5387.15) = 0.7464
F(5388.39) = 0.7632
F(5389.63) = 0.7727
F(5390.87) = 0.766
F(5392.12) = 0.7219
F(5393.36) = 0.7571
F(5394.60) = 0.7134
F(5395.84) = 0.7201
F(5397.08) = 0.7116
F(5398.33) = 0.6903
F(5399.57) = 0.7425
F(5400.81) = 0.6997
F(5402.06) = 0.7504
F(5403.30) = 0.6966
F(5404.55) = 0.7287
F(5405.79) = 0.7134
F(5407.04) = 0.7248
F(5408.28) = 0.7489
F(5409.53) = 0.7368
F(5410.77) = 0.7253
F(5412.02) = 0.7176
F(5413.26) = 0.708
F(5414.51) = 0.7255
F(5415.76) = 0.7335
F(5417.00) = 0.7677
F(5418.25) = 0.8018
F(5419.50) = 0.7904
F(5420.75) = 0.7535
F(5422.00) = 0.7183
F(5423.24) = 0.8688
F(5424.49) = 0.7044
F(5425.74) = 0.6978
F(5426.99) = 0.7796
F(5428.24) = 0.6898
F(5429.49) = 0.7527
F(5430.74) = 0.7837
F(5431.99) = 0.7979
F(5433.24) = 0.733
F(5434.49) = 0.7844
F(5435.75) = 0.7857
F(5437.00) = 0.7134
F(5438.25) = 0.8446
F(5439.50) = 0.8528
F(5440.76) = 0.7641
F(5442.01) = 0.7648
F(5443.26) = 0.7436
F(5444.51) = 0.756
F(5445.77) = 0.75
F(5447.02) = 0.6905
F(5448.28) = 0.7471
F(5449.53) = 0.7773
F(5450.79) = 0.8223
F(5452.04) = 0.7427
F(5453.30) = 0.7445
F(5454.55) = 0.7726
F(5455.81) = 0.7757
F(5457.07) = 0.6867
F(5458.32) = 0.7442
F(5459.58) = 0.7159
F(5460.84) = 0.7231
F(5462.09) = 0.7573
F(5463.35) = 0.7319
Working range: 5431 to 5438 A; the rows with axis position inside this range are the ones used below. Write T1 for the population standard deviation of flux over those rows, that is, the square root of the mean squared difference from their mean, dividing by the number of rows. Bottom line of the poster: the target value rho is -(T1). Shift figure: -0.033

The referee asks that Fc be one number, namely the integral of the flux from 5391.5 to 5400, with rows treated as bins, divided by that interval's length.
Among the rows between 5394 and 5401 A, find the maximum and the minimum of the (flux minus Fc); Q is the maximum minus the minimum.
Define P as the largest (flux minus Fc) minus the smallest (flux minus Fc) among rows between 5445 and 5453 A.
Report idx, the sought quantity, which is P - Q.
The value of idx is 0.08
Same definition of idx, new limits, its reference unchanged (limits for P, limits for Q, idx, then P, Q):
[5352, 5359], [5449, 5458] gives -0.05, 0.088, 0.136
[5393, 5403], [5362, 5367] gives 0.02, 0.067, 0.045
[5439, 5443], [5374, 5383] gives -0.01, 0.089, 0.103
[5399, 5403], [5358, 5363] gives 0.01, 0.051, 0.043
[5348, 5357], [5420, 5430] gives -0.09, 0.091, 0.179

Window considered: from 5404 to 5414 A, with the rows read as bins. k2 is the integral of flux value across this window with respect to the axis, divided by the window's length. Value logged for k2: 0.726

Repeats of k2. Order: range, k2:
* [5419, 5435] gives 0.758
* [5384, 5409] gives 0.735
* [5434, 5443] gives 0.785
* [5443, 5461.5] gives 0.746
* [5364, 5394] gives 0.760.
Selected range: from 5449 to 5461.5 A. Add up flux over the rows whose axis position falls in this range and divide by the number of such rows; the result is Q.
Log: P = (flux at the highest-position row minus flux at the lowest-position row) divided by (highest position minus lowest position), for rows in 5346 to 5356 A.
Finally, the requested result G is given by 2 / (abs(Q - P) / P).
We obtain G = 0.019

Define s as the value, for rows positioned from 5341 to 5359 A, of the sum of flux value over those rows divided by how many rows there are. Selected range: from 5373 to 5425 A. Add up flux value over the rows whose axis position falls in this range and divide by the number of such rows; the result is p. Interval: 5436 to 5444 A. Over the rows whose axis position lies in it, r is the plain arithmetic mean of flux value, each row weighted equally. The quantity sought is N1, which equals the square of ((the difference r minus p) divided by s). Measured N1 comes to 0.0018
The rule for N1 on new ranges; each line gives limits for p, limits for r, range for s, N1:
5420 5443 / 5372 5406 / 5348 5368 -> 0.0006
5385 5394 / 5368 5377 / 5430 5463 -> 0.0001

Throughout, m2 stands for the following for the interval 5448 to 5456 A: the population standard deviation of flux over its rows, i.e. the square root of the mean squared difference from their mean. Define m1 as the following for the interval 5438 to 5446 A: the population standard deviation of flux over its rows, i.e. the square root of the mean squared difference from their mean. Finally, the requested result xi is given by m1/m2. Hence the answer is 1.6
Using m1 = 0.043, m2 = 0.026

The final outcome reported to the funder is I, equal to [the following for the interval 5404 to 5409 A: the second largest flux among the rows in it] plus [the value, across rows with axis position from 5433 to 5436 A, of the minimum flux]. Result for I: 1.46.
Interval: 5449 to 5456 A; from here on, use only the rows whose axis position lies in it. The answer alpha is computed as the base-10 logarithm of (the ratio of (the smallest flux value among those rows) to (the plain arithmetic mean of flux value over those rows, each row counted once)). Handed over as -0.0171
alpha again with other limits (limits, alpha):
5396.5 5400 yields -0.0151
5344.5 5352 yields -0.0196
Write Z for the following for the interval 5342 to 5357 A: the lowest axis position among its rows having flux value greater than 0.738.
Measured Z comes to 5342.68 A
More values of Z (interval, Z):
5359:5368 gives 5359.93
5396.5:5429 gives 5399.57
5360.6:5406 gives 5361.17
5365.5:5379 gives 5366.11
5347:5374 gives 5348.83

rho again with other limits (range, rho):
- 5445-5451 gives -0.043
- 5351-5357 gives -0.023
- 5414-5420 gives -0.030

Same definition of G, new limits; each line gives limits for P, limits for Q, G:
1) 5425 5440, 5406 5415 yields 0.031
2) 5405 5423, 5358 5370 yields 0.001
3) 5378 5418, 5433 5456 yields 0.000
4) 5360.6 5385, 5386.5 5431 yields -0.004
